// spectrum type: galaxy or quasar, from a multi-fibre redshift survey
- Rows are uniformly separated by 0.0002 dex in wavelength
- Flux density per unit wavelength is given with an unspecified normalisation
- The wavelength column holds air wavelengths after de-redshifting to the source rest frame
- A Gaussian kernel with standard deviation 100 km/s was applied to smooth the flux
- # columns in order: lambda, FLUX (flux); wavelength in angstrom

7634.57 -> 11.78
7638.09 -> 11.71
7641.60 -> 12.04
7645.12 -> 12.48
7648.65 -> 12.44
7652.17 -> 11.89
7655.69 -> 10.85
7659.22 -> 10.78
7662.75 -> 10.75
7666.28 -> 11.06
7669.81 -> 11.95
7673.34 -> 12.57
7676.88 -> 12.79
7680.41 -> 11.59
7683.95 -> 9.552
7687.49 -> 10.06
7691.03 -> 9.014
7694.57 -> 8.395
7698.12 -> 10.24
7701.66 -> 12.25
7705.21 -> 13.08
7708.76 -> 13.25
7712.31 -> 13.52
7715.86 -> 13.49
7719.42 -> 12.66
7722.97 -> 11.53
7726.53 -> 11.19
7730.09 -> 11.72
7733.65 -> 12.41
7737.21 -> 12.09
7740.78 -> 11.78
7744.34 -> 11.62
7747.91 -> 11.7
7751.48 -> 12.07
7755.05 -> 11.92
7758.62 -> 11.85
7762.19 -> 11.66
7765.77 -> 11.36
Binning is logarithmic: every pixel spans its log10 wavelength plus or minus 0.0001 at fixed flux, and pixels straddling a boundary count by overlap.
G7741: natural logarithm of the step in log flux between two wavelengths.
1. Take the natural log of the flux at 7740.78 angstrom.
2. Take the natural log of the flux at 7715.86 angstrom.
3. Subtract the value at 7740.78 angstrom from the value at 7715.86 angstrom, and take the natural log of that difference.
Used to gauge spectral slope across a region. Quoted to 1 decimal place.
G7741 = -2.0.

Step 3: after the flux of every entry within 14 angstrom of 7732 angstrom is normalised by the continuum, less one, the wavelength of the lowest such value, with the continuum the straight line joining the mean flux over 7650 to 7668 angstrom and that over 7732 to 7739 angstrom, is 7726.53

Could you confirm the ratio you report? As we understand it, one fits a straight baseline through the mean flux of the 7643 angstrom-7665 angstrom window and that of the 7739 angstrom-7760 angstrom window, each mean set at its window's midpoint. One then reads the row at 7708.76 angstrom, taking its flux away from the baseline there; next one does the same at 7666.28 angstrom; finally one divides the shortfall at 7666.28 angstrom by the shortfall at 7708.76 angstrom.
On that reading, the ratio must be -0.3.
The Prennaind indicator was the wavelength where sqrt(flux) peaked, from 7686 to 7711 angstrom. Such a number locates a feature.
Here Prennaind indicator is 7708.76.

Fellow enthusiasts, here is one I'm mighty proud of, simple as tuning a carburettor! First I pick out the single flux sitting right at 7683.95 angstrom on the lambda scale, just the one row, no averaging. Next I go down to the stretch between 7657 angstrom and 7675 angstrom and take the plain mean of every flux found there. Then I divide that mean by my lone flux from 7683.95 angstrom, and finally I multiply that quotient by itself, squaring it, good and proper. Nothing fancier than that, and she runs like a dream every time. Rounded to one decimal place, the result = 1.4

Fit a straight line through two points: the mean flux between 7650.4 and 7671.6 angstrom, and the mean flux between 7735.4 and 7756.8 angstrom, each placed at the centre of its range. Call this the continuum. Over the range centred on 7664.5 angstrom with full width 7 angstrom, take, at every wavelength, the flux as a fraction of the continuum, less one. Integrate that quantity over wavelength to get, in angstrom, -0.2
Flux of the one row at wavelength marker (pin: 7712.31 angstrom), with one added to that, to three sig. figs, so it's 14.5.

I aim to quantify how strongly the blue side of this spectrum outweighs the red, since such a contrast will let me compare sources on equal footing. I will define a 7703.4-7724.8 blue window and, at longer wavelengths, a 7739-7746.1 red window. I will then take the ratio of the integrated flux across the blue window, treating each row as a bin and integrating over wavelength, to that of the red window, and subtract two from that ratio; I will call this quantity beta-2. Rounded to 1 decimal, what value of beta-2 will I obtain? 1.3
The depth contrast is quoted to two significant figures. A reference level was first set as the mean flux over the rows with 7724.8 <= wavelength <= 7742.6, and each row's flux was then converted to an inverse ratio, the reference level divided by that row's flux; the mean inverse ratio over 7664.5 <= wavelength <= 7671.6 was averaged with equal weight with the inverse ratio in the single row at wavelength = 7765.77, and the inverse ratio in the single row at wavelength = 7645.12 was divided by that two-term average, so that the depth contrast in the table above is 0.92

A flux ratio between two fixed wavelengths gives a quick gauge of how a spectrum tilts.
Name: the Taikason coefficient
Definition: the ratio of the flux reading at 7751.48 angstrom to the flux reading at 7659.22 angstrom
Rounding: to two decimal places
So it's 1.12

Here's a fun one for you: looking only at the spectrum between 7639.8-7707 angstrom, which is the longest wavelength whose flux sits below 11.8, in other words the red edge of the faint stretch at 7698.12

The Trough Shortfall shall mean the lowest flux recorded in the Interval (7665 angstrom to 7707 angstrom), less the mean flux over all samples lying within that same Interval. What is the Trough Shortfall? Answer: -2.7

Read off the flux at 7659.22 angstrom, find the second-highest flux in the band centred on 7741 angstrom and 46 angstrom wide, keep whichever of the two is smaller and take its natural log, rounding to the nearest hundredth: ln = 2.38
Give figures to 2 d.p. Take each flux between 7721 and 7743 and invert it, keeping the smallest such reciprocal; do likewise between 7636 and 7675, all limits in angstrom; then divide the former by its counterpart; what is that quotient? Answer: 1.01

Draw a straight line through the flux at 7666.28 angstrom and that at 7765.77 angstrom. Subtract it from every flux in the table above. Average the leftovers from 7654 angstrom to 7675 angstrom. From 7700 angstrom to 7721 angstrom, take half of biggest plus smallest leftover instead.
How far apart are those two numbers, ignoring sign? 1.43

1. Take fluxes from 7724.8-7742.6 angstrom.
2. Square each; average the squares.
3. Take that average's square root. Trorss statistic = 11.8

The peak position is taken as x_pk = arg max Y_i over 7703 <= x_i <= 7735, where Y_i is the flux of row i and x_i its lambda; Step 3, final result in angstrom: 7712.31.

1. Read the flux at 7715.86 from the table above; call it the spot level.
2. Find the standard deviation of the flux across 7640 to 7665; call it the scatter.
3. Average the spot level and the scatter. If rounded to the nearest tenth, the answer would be 7.1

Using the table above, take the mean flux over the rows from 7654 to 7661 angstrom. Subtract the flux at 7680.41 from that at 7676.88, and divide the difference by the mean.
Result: 0.11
